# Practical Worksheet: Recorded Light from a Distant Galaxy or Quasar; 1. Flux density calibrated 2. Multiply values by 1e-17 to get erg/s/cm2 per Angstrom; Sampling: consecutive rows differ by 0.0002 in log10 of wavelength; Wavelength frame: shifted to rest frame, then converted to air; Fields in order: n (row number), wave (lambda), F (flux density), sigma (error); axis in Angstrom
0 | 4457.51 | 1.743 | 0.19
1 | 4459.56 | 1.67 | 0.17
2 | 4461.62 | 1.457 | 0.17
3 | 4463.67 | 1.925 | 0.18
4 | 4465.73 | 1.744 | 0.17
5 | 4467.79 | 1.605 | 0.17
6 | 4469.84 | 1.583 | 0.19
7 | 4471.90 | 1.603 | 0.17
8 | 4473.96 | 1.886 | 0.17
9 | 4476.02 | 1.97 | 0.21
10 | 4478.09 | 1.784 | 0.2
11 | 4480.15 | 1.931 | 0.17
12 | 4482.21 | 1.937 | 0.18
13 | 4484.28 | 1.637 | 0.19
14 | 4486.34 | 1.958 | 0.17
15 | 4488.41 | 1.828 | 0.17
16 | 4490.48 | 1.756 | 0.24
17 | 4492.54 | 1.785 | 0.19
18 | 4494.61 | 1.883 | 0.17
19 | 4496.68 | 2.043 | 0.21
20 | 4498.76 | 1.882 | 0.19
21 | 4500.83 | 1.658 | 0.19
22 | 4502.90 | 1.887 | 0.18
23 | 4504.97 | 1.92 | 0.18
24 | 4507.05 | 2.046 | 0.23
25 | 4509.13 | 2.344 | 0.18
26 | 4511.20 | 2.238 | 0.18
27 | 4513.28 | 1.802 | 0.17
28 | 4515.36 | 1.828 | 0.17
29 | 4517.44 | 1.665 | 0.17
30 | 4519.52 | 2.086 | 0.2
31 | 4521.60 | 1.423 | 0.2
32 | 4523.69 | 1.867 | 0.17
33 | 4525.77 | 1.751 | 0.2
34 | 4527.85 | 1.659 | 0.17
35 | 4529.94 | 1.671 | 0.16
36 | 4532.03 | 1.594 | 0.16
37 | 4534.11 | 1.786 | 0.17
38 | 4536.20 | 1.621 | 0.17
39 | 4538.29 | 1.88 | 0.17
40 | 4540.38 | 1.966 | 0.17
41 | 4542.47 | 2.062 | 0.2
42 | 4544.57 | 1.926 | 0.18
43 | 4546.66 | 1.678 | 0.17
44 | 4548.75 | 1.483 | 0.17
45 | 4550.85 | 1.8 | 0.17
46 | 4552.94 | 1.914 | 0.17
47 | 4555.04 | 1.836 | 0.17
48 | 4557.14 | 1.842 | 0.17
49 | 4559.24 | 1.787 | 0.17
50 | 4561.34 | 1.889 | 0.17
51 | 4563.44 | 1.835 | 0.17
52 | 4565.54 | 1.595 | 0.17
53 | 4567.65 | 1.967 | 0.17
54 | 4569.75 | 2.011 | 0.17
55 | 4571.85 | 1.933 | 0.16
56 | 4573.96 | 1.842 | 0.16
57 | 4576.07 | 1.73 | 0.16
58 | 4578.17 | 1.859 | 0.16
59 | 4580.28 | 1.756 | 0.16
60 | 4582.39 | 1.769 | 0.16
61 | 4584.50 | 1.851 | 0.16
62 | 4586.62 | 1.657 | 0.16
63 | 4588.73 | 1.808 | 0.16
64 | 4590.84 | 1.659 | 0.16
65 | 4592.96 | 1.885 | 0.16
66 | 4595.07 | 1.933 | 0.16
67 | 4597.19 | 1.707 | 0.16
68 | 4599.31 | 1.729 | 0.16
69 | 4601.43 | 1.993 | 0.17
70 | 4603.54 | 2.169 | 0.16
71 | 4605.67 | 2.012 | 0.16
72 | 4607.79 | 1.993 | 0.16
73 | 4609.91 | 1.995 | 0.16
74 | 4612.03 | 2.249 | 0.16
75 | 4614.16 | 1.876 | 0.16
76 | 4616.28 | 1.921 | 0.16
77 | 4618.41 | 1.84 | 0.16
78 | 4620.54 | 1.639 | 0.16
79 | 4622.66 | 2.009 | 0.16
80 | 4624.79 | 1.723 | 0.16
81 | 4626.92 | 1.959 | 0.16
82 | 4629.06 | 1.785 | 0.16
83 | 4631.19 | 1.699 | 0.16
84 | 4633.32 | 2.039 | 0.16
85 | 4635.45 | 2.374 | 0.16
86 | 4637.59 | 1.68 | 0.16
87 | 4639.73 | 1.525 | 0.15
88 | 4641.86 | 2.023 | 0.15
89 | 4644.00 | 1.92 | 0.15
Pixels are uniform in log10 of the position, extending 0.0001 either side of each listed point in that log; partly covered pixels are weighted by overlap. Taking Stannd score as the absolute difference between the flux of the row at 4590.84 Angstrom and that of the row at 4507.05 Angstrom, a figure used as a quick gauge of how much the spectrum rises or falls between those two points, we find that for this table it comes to 0.39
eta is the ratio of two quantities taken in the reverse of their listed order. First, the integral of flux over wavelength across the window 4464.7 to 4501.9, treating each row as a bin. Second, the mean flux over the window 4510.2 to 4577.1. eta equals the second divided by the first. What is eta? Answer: 0.03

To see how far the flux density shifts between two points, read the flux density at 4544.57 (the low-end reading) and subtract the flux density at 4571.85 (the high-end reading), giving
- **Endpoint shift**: -0.01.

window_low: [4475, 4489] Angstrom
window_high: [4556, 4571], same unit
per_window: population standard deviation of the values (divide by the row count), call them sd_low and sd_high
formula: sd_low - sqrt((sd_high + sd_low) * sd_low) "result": -0.051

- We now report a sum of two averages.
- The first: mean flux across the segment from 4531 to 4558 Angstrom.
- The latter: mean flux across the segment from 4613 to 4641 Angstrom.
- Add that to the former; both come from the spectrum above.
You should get 3.65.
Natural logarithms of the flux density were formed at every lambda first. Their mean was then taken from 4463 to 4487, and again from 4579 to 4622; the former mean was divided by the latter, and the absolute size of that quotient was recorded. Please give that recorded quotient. 0.93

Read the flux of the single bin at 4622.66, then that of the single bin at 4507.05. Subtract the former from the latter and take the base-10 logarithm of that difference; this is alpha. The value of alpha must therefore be -1.4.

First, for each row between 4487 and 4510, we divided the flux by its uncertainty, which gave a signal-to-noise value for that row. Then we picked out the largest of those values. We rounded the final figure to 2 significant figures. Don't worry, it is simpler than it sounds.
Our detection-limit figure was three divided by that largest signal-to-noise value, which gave 0.23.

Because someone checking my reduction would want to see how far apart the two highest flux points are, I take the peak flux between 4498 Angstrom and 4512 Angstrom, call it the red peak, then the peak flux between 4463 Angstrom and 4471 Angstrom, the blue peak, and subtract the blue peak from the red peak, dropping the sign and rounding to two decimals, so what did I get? 0.42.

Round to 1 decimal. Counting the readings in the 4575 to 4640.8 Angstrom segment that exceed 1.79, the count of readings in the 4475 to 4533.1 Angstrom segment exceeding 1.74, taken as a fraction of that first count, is 1.2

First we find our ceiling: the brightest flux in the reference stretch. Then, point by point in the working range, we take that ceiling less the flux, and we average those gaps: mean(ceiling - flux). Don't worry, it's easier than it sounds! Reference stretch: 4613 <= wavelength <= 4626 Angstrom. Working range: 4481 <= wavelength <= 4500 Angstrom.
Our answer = 0.15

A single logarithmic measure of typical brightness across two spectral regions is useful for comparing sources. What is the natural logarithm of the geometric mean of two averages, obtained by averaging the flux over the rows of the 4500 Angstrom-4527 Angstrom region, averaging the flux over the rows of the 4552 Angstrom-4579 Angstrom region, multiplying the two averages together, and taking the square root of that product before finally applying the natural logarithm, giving 0.625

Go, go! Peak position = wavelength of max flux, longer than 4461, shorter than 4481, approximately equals 4476.02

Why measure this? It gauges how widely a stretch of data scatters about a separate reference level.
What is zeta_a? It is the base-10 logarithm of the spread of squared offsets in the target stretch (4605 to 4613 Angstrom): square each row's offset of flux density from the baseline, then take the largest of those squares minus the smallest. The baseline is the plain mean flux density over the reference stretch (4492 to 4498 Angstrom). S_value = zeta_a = -1.0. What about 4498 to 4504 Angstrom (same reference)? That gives -1.2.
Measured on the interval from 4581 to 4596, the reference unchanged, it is -1.2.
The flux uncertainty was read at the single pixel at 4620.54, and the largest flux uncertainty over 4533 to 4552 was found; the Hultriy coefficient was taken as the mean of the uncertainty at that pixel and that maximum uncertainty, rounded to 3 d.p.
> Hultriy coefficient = 0.180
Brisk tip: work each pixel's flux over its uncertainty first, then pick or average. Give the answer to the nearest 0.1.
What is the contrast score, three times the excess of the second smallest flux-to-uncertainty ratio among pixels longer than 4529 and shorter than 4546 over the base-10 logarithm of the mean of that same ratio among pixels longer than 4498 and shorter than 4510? 26.9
